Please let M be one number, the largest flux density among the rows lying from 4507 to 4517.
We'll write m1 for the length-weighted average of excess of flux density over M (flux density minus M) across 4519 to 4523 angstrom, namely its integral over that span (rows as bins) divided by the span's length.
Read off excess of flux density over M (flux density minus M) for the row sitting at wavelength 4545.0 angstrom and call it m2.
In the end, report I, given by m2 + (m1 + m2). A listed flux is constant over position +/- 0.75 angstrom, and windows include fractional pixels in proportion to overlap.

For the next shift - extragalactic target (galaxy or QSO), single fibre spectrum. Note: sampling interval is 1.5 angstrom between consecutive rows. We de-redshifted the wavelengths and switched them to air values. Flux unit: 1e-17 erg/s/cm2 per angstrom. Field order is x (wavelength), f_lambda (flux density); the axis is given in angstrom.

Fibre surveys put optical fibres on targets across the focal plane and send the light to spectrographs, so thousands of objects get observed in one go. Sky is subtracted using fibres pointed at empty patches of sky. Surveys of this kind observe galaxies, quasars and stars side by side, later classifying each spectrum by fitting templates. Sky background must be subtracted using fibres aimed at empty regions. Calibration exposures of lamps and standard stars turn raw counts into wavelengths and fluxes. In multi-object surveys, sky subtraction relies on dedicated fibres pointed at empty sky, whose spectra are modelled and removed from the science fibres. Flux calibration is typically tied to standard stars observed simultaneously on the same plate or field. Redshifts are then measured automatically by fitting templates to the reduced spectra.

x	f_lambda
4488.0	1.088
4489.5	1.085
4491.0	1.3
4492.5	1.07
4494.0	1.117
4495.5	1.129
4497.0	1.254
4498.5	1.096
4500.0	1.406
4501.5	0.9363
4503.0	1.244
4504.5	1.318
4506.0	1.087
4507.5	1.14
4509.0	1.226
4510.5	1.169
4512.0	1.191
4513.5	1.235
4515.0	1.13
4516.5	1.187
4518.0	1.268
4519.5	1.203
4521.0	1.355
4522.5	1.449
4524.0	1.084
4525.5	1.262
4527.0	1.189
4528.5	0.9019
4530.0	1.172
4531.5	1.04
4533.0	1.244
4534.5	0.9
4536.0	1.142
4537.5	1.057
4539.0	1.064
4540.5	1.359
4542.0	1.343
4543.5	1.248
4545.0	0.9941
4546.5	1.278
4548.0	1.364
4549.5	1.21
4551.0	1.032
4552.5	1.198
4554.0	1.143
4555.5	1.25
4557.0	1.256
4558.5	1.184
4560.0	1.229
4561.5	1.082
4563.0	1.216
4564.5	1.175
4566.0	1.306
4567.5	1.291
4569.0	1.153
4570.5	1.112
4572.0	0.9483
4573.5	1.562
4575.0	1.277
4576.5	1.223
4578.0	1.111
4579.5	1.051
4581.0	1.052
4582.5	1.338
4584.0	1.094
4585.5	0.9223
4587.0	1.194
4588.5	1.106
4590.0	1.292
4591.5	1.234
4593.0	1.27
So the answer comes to -0.38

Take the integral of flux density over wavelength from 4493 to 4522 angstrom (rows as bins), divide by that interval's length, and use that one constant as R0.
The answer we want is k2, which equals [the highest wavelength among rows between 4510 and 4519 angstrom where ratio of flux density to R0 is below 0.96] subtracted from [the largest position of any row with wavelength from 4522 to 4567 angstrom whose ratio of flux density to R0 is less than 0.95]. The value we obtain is 46.5 angstrom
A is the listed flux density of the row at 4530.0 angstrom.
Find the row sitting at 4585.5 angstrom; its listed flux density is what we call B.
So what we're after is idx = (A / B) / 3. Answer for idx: 0.42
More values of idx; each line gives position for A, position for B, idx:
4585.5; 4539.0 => 0.29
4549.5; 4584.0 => 0.37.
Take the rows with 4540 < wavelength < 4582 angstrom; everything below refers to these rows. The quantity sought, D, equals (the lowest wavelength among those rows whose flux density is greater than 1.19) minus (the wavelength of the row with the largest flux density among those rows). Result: -33.0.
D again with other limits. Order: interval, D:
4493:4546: -25.5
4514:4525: -4.5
